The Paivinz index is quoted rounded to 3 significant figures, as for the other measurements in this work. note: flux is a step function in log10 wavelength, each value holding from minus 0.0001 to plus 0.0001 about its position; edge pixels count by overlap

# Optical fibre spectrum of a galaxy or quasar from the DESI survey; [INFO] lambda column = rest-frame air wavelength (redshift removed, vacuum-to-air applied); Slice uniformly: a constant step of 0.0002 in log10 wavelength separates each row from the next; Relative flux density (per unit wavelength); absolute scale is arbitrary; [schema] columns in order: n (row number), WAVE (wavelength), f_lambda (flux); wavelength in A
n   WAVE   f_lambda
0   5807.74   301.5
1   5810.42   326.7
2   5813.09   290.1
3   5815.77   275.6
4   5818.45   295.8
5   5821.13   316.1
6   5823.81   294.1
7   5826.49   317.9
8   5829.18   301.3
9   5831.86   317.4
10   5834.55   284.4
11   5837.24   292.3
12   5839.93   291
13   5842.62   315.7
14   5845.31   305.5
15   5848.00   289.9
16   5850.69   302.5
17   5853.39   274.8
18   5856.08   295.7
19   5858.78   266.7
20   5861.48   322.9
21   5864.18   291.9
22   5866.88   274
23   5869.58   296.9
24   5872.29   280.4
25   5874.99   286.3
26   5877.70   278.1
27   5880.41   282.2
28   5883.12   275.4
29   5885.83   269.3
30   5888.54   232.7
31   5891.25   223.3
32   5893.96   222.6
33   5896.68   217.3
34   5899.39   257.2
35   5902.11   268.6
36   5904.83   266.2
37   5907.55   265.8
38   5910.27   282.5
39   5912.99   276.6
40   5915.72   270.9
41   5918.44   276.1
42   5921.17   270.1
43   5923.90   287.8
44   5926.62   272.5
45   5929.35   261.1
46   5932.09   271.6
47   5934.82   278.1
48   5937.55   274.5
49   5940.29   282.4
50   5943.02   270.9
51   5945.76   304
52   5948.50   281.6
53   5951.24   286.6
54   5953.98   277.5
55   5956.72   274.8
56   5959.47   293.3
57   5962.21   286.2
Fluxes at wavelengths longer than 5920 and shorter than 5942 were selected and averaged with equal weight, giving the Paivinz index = 275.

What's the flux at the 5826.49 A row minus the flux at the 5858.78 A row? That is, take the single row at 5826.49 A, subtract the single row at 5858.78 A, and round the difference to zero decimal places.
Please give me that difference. 51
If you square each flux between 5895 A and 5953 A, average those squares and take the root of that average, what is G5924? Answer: 273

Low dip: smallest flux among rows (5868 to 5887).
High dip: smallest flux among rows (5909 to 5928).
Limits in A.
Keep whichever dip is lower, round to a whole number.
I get 269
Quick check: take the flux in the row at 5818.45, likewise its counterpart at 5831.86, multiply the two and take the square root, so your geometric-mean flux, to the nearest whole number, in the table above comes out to 306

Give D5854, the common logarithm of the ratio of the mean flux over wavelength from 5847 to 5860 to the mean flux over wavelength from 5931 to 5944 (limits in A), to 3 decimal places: 0.016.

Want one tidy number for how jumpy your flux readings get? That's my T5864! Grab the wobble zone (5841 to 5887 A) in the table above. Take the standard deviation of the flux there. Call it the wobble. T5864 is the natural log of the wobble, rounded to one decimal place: 2.8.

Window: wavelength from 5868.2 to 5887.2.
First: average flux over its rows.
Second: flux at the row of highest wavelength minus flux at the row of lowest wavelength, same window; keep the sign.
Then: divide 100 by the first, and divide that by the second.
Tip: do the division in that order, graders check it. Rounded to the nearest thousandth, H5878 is -0.013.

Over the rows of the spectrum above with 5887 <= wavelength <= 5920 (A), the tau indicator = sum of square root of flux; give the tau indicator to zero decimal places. 191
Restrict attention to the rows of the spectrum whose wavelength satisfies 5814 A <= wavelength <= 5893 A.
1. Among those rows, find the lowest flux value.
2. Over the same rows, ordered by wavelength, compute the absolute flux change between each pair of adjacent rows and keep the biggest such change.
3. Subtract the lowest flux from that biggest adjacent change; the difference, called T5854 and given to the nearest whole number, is -167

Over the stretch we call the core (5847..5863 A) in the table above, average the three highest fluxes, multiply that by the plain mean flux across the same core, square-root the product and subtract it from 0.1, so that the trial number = -299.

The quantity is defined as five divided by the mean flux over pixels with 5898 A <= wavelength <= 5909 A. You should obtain 0.0189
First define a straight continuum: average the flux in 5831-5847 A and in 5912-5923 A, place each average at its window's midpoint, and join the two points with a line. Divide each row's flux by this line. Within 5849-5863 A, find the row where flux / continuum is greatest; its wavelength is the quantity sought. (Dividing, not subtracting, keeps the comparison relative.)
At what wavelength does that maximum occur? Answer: 5861.48 A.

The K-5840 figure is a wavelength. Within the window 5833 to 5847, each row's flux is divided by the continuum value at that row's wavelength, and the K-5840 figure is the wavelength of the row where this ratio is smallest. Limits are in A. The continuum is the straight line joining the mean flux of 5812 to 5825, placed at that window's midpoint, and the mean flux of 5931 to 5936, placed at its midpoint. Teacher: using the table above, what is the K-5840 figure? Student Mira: 5834.55 A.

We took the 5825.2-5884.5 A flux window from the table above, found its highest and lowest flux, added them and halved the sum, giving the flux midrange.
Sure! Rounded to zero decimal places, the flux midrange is 295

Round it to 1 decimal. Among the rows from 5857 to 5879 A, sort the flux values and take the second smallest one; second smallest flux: 274.0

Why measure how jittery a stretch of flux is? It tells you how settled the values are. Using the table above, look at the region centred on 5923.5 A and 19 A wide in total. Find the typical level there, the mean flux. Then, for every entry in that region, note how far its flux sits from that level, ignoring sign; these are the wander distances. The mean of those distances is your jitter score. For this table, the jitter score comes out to 5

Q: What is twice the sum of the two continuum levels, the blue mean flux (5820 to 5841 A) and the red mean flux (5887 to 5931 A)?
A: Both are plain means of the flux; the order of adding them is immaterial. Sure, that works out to 1123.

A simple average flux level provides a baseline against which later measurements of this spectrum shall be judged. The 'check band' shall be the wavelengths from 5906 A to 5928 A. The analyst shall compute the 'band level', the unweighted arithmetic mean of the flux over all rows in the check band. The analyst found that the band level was 275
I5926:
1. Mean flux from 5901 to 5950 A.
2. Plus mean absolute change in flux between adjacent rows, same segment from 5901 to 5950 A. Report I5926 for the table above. 286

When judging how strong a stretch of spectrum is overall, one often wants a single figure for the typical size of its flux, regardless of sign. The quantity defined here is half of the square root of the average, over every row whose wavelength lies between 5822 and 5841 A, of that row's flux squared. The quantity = 150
